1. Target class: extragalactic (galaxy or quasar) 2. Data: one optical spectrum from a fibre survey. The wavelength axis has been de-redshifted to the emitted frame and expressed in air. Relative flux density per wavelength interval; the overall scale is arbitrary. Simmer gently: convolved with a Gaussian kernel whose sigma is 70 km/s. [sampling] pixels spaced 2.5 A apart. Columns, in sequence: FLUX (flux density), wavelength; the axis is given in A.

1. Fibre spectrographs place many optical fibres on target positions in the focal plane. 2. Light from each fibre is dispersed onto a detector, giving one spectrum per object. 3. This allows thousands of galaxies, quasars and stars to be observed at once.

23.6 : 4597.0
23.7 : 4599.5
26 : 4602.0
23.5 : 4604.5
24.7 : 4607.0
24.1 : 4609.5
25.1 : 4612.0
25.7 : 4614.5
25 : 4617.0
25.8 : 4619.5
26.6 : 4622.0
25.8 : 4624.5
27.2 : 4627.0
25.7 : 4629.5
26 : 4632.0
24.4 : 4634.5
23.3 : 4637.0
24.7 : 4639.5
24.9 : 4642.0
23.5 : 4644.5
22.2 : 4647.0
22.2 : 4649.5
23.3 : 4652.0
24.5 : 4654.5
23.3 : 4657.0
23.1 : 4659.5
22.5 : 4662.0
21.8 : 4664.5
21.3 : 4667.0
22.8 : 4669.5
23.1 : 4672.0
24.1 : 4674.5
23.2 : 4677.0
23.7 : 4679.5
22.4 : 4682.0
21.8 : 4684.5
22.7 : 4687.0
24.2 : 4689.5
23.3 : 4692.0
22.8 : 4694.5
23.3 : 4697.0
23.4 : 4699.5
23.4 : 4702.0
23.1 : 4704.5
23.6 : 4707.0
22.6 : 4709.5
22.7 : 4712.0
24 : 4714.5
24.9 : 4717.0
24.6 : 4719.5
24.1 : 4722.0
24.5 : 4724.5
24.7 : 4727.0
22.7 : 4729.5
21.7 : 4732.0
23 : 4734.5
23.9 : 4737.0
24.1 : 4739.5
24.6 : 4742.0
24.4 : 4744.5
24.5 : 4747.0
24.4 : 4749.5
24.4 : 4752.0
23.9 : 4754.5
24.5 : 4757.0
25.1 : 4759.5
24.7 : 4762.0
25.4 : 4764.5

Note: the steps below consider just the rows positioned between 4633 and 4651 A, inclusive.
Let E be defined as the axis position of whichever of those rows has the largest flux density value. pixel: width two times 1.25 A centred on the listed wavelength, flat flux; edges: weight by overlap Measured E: 4642.0 A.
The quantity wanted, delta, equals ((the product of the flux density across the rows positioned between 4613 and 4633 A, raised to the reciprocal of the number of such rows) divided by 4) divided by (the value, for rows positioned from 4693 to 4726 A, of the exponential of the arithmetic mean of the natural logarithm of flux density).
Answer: 0.275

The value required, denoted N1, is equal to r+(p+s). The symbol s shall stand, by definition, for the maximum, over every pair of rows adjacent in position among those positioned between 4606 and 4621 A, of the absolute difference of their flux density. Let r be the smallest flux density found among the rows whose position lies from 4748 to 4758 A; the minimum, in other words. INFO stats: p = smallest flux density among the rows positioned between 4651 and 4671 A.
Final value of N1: 46.2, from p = 21.3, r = 23.9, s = 1.00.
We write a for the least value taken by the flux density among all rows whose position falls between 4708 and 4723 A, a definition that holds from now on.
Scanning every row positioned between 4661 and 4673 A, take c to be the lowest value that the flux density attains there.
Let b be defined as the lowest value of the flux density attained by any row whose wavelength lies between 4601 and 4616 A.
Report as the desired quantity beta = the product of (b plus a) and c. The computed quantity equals 982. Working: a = 22.6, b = 23.5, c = 21.3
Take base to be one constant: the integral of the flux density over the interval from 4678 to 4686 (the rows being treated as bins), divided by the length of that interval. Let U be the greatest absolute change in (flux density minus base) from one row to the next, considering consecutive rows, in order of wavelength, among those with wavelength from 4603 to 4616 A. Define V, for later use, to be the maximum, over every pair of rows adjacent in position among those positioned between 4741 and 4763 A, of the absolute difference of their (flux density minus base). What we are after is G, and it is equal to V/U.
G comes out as 0.50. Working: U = 1.2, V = 0.6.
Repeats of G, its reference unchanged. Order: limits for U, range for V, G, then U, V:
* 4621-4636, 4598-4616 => 1.56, 1.6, 2.5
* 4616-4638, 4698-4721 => 0.81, 1.6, 1.3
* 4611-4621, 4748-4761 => 0.75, 0.8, 0.6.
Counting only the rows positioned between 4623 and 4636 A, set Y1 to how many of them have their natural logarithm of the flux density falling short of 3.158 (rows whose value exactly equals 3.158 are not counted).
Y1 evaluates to 0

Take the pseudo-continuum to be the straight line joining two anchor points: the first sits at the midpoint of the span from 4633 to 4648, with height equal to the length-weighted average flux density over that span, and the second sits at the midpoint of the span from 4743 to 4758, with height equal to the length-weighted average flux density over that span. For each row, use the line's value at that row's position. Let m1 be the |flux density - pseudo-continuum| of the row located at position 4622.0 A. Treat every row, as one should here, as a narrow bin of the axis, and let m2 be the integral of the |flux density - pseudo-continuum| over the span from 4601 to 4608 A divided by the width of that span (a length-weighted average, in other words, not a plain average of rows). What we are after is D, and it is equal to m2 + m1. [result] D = 3.9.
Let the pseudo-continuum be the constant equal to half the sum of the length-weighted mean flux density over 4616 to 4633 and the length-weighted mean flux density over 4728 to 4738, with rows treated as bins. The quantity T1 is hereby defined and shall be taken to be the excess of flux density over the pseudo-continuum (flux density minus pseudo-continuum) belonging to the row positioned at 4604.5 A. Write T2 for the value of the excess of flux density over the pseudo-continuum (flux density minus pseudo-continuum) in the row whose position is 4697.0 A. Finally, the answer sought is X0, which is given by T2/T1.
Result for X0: 1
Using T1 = -0.9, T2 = -1.1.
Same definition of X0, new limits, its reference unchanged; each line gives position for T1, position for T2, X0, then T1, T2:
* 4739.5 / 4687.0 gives 5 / -0.3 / -1.7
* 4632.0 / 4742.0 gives 0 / 1.6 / 0.2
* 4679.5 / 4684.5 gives 4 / -0.7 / -2.6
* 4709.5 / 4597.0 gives 0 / -1.8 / -0.8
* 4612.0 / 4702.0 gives -2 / 0.7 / -1.0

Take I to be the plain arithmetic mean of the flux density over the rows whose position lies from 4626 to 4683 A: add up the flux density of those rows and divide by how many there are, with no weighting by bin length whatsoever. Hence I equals 23.6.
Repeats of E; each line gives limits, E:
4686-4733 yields 4717.0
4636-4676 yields 4642.0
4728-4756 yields 4742.0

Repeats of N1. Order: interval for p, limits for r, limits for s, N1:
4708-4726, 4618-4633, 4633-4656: 49.7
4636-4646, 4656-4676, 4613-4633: 46.1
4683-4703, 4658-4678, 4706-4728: 44.4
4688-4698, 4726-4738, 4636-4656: 45.9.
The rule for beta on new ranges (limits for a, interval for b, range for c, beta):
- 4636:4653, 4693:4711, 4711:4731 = 1017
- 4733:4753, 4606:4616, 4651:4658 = 1097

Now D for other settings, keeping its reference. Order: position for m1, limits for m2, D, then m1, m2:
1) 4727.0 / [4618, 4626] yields 2.7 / 0.4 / 2.2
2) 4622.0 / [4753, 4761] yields 3.2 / 2.8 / 0.4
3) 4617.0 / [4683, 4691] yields 2.5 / 1.2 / 1.3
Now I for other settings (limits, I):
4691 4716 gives 23.2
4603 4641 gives 25.2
